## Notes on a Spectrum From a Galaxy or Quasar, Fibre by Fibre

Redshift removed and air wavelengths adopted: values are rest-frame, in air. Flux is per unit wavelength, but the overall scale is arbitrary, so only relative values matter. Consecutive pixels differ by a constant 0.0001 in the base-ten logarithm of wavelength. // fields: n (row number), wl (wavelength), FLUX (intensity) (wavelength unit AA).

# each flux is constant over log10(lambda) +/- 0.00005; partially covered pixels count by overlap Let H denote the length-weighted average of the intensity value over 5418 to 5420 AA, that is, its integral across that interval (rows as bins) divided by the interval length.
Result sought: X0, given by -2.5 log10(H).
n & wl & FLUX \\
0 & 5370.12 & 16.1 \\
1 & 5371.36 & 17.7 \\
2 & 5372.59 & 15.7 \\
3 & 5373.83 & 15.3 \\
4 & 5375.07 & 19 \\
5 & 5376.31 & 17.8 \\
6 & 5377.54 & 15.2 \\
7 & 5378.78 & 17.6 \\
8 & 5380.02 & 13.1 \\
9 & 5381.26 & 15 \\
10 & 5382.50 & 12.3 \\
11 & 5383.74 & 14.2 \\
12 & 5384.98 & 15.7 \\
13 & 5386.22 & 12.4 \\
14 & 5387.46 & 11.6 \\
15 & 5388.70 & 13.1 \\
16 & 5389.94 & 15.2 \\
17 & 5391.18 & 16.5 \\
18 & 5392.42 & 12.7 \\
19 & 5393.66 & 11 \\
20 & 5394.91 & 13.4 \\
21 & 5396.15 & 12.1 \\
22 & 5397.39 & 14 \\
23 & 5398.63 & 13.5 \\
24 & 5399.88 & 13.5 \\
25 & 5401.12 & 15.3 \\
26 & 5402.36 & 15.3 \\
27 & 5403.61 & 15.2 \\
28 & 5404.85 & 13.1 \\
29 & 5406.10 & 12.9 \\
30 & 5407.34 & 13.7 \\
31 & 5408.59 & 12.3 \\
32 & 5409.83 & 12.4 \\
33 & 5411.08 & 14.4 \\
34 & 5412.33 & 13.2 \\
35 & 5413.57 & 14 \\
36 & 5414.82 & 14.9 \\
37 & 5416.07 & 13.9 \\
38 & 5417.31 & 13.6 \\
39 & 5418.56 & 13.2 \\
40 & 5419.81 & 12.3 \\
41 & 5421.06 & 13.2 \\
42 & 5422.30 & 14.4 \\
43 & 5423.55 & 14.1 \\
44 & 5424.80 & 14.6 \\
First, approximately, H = 12.8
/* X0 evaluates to -2.770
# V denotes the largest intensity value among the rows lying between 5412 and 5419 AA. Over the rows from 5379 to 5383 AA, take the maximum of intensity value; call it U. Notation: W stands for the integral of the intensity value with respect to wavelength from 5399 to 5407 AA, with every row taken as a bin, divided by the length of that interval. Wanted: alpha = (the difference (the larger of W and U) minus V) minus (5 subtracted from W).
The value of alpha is -9.1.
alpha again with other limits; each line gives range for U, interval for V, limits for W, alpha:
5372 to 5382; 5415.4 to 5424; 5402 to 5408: -4.4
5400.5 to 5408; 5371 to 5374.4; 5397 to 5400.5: -11.0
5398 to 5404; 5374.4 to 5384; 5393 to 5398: -11.3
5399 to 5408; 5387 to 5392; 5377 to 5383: -10.9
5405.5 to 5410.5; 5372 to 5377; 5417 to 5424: -13.7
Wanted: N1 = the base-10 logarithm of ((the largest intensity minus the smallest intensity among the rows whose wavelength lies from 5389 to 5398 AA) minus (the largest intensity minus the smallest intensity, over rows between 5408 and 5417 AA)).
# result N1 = 0.5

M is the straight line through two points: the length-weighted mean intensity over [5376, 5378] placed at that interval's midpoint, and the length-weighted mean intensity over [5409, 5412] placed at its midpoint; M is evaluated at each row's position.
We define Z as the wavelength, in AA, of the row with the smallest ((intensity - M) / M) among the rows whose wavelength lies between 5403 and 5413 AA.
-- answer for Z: 5408.59 AA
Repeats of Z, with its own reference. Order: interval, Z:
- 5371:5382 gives 5380.02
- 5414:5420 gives 5419.81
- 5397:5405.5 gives 5398.63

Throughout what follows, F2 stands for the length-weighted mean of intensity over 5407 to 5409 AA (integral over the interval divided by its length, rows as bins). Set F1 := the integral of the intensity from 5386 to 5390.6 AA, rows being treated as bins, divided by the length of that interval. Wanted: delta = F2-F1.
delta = -0.23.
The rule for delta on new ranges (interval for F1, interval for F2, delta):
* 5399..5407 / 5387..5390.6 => -0.75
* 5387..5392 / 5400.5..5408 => 0.10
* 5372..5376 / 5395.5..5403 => -2.78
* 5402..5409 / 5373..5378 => 3.11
